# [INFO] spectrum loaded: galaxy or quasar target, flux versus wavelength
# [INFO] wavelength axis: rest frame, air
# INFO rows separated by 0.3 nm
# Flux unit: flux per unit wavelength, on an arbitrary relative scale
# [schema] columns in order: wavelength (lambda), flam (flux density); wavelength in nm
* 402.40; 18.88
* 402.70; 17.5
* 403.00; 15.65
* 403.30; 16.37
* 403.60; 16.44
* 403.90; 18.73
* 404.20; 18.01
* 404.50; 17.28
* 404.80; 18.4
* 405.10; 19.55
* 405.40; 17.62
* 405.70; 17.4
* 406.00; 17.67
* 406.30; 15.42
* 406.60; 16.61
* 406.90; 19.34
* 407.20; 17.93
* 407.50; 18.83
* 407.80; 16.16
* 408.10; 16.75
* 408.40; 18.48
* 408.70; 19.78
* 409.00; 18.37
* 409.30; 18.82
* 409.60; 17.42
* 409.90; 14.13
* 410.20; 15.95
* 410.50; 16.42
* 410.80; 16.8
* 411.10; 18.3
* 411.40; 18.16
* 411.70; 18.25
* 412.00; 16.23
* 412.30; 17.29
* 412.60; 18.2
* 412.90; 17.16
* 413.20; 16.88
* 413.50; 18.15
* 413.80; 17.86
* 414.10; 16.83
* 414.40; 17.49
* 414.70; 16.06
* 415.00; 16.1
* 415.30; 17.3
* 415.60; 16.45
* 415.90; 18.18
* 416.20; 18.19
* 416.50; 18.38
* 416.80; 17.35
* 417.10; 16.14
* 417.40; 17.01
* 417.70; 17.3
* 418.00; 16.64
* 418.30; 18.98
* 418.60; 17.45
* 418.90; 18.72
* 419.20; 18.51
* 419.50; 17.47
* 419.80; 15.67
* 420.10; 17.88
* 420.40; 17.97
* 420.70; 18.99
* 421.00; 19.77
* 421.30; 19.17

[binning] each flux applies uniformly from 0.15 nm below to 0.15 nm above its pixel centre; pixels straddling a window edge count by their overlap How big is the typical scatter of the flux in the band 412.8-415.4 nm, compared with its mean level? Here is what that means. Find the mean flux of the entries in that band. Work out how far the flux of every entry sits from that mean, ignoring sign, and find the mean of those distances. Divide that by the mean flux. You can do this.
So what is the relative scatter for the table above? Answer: 0.032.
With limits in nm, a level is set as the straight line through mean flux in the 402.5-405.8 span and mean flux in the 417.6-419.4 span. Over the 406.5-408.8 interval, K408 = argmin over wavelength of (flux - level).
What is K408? 407.80 nm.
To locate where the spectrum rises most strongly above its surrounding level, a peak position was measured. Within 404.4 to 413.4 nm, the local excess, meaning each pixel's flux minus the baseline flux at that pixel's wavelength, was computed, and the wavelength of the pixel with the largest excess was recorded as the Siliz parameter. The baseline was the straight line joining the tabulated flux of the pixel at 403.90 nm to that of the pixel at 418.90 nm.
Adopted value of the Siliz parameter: 408.70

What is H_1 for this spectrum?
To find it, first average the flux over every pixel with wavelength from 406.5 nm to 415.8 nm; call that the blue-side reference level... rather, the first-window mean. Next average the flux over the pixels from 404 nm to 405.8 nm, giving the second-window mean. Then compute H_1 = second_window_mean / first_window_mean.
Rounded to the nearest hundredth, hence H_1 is 1.04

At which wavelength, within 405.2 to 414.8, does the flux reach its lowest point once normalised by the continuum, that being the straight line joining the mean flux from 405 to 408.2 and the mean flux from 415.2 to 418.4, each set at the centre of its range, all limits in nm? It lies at 409.90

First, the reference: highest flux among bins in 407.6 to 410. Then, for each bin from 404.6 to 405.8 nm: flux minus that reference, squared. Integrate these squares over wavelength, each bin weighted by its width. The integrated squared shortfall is 4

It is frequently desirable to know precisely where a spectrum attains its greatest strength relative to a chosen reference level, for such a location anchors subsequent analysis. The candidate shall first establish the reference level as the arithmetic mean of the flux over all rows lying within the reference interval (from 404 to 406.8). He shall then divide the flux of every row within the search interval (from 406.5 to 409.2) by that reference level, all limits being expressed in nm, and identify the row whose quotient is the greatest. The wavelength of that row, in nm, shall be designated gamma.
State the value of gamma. 408.70 nm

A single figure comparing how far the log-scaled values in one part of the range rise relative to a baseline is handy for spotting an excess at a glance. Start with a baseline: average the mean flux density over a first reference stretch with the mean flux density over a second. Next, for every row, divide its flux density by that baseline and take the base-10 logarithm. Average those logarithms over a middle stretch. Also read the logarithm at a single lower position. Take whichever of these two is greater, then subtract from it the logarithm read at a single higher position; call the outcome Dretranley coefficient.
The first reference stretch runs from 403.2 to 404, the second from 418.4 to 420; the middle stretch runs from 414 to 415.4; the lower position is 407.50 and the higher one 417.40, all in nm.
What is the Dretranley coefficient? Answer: 0.044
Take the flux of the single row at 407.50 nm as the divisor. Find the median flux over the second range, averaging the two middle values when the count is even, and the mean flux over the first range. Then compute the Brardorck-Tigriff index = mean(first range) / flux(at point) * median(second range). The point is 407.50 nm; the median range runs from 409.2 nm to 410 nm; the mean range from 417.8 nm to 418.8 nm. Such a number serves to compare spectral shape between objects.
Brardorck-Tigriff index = 16.4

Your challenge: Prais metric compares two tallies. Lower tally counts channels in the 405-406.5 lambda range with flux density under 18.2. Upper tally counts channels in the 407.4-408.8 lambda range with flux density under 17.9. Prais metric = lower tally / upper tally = 2.0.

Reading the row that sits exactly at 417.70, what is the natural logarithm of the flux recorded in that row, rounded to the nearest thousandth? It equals 2.851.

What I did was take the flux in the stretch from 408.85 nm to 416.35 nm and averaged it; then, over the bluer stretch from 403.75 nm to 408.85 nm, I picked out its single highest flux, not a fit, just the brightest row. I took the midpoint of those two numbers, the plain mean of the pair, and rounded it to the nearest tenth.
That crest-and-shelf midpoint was 18.5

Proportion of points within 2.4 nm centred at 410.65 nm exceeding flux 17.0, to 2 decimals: 0.50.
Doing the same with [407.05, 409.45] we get 0.75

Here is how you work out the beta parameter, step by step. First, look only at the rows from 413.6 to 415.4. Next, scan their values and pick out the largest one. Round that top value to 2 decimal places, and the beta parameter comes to 17.86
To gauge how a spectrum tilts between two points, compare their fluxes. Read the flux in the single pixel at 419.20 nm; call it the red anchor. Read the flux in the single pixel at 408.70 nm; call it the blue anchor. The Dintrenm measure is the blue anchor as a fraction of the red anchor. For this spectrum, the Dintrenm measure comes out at 1.07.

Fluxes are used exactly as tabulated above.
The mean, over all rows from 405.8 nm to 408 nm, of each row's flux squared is 305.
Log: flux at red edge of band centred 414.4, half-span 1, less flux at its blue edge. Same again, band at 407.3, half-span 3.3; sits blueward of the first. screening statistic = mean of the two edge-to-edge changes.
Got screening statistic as -1.2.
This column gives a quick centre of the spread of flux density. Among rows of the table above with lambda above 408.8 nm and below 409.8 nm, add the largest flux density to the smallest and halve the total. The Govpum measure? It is 18.1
